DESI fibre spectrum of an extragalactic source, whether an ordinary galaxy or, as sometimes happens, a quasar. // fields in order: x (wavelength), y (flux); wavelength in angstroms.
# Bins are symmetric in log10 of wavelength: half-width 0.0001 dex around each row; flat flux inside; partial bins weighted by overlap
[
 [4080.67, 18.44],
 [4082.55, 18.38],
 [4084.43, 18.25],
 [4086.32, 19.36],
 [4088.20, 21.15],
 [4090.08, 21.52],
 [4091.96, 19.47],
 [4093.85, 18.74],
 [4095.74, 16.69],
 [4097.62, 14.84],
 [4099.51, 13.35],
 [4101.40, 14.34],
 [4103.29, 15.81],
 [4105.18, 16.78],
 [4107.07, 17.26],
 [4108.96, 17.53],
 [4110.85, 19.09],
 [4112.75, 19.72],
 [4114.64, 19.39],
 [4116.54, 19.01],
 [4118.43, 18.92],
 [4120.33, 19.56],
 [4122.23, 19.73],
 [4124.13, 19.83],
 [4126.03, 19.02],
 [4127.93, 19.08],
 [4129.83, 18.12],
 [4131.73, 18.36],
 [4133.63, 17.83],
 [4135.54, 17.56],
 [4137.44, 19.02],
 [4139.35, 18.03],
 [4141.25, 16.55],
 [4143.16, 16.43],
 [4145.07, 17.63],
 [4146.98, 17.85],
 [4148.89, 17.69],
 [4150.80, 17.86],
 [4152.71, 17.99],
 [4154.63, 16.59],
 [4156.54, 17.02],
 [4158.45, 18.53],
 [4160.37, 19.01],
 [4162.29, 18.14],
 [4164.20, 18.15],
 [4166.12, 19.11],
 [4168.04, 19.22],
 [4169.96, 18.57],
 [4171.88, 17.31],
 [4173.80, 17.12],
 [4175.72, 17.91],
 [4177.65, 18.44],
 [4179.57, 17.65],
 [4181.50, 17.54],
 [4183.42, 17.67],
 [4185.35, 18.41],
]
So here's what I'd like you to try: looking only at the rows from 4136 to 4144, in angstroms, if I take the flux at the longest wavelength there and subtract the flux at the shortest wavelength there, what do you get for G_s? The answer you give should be -2.6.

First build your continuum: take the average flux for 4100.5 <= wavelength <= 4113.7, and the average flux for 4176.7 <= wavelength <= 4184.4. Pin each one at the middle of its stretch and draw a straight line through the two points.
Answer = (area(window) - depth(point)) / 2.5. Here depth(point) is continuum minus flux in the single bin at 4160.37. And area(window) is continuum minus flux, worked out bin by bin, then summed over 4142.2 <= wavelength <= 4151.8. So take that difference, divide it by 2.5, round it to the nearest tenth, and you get 0.7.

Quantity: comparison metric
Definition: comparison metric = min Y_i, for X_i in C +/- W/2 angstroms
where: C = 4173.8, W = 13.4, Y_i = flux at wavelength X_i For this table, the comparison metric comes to 17.12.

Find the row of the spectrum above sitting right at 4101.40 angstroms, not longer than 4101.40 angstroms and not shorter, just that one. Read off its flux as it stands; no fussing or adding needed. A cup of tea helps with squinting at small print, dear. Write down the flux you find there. 14.34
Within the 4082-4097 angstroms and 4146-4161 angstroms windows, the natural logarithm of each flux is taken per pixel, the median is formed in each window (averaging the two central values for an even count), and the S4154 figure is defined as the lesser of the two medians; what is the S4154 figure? 2.88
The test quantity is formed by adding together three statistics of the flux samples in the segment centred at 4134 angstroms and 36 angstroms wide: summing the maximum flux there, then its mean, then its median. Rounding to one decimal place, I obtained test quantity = 56.3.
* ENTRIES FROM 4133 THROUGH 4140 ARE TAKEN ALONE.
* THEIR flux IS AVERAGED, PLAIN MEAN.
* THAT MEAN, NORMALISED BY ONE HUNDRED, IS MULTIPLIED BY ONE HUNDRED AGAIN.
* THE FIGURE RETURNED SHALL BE 18.1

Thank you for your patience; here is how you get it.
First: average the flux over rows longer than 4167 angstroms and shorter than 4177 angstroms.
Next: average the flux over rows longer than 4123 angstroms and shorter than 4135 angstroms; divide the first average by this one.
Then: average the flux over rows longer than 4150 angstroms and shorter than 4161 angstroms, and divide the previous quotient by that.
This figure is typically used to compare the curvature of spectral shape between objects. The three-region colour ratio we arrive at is 0.054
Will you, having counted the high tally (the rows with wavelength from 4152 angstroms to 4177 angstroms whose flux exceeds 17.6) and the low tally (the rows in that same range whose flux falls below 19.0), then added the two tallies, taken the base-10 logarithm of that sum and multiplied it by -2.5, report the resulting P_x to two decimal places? -3.20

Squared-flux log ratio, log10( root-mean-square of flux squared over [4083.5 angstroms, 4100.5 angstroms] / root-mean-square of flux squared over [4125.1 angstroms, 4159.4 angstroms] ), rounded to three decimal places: 0.036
